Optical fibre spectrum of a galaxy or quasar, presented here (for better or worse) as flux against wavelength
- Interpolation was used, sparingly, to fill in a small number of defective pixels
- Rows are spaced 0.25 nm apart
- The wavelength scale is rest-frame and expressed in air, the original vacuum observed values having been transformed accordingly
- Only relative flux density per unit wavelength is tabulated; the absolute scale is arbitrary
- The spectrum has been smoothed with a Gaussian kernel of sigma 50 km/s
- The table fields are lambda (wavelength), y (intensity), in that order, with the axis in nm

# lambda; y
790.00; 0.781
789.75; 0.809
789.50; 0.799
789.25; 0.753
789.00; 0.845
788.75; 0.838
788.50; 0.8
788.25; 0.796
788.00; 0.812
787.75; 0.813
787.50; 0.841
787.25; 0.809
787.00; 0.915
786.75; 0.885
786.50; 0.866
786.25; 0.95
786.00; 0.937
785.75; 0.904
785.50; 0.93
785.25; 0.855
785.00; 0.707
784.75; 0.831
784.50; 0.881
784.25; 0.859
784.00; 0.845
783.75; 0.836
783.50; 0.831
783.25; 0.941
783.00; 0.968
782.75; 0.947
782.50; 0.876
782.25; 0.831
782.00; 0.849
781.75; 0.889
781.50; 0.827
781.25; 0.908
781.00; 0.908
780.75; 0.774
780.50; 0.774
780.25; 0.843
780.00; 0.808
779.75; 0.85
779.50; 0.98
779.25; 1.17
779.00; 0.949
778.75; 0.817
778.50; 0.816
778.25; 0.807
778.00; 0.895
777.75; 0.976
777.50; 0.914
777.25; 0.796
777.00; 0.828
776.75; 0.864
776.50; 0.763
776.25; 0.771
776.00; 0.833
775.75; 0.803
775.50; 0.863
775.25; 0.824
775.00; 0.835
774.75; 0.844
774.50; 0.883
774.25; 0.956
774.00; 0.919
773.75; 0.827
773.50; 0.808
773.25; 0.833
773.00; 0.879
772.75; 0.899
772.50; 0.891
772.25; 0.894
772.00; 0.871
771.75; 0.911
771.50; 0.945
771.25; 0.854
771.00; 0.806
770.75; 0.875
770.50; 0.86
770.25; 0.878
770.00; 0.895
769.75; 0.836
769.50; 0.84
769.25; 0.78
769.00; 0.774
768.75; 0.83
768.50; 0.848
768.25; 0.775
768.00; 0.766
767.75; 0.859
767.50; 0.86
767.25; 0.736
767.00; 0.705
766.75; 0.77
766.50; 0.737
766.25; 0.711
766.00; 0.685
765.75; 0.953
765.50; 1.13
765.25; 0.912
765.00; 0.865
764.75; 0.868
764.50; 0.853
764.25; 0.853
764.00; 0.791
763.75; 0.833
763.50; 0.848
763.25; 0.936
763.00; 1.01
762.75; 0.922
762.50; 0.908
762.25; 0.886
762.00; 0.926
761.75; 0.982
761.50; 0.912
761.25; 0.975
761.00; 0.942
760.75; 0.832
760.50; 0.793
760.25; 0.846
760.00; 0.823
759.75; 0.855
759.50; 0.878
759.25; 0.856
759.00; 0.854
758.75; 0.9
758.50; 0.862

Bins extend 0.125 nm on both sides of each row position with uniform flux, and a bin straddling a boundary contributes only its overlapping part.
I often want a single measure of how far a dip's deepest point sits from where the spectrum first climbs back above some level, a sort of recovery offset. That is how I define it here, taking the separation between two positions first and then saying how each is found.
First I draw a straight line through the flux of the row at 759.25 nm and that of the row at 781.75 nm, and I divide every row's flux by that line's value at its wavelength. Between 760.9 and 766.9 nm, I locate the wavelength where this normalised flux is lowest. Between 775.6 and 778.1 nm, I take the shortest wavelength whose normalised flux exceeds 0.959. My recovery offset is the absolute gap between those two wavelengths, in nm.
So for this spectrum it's 10.75 nm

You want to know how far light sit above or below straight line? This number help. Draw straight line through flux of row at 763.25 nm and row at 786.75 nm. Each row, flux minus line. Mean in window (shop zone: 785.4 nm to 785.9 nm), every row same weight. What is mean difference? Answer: 0.03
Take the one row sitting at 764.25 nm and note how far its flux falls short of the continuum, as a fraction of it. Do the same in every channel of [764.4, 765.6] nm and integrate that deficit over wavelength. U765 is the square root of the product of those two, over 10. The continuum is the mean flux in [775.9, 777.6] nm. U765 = 0.0073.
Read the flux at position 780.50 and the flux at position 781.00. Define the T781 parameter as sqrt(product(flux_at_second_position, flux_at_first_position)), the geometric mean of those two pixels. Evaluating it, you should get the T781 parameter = 0.838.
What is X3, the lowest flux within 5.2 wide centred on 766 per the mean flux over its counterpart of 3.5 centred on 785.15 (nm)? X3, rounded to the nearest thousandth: 0.791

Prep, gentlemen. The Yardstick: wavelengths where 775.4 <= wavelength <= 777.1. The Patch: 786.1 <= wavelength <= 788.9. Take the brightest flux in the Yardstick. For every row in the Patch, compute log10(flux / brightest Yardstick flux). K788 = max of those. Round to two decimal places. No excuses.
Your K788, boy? 0.04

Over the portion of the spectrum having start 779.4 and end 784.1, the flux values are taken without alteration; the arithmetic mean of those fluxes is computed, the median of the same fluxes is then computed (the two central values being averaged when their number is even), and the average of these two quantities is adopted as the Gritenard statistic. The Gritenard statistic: 0.858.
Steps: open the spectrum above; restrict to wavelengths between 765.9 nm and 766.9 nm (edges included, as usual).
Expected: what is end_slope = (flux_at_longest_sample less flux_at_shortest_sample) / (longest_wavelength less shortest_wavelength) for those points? 0.11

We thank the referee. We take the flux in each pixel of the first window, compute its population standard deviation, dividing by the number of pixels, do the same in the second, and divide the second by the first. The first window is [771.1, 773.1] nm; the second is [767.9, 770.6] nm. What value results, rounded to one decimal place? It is 1.7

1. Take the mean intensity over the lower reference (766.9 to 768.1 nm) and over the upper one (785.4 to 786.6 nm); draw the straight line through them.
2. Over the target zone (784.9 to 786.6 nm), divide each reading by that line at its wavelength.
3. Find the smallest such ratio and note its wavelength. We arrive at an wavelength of 785.00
